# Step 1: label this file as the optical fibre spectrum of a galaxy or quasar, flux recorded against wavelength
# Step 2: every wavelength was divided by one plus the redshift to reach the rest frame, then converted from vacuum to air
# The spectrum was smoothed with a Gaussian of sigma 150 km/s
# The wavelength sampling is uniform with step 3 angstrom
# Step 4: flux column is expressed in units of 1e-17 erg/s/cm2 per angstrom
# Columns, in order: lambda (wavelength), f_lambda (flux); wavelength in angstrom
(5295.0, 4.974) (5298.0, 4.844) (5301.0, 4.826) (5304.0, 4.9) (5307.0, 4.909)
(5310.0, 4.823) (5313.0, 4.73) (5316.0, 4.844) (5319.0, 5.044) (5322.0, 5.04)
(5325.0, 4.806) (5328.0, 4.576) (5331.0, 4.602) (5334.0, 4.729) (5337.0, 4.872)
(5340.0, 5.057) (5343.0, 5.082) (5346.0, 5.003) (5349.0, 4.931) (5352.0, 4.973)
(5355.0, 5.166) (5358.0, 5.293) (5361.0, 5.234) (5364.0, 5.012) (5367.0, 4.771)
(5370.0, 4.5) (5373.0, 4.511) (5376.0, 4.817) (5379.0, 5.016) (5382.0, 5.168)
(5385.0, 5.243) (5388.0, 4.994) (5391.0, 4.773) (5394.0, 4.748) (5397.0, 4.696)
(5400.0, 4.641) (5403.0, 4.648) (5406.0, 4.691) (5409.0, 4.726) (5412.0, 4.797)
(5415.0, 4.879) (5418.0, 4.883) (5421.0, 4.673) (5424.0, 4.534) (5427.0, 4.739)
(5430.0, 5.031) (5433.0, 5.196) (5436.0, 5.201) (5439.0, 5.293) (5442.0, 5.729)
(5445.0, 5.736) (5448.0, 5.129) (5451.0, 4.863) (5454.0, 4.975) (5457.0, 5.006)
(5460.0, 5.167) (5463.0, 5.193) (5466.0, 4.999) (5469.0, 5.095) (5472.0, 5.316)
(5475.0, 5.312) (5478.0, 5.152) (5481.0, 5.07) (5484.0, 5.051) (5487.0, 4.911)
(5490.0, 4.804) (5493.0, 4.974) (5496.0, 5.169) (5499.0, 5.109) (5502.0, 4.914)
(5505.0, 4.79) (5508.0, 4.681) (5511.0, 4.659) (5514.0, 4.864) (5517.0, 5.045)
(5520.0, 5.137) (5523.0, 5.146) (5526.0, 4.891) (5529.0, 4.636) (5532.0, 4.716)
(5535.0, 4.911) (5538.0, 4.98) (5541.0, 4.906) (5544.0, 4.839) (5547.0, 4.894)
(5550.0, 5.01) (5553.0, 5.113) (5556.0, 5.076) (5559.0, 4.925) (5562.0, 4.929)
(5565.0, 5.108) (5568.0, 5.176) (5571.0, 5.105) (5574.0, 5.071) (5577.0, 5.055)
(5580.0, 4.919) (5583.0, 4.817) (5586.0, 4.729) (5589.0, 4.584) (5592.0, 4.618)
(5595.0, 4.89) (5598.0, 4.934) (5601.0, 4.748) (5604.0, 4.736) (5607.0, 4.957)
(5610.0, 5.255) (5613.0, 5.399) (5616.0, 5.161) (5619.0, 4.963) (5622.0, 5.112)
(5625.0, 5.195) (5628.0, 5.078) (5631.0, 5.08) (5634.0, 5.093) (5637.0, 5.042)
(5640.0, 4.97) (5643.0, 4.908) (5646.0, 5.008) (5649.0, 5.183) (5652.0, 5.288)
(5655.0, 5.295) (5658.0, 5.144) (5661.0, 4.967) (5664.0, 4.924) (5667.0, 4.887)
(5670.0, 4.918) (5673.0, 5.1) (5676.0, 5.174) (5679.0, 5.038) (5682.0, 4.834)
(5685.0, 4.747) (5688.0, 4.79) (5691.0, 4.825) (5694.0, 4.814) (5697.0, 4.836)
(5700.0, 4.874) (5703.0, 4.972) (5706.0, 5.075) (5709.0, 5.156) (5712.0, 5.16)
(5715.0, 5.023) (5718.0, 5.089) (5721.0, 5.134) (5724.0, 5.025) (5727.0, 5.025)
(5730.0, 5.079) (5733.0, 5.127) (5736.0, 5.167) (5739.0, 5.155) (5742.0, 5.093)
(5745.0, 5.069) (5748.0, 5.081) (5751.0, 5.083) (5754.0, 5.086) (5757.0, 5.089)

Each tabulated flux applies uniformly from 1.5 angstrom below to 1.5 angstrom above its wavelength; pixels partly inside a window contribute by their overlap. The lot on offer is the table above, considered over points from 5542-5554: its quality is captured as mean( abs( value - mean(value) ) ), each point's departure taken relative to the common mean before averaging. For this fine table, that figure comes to 0.10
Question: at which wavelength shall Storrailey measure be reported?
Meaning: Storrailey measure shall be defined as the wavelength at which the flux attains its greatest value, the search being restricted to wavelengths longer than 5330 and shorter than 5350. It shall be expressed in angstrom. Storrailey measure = 5343.0 angstrom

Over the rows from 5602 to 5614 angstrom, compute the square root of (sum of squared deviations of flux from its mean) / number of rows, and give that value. 0.258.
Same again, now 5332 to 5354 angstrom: 0.112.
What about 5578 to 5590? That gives 0.123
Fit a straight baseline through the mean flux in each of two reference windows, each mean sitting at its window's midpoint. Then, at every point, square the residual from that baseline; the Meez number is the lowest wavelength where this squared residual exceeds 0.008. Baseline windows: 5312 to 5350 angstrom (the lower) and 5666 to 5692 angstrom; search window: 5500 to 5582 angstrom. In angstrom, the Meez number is 5505.0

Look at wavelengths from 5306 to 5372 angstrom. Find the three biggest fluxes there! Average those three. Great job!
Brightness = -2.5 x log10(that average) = -1.80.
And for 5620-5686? -1.80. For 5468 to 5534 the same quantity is -1.80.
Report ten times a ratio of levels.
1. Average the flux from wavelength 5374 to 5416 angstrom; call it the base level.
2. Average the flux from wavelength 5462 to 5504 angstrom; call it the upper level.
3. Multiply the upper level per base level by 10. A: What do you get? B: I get 10.5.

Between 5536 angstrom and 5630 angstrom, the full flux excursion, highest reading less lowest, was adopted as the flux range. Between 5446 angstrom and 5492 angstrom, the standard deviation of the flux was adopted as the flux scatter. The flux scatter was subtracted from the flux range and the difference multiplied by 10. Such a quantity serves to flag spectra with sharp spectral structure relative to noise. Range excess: 6.7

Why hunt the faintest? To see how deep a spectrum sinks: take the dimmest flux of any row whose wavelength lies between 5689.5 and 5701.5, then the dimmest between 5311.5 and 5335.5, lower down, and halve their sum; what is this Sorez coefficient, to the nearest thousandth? 4.695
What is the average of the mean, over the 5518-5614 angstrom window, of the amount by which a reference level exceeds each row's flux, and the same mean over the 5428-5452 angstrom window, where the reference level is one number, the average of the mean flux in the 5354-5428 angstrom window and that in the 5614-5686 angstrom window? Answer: -0.16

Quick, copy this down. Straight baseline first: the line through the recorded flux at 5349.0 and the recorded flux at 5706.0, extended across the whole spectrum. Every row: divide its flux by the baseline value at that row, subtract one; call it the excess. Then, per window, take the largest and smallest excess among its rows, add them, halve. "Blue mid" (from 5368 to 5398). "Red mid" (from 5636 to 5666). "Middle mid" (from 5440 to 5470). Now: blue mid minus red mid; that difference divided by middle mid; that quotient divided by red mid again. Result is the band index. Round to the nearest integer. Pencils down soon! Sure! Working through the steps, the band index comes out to -37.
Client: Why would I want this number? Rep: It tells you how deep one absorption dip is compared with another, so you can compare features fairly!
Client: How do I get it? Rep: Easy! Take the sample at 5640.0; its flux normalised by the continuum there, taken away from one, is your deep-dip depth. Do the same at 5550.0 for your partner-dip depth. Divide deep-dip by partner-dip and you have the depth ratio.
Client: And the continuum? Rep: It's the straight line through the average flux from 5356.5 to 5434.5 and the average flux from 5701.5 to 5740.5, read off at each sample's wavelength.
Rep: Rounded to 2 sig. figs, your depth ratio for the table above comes -1.4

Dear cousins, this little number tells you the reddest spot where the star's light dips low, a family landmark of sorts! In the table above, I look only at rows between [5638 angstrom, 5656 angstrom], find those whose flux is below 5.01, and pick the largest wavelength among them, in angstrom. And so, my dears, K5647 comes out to 5646.0 angstrom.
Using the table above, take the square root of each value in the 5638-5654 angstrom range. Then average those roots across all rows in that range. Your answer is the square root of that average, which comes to 1.50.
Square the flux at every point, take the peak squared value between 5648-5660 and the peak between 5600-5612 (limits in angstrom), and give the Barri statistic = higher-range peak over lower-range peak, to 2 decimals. 1.02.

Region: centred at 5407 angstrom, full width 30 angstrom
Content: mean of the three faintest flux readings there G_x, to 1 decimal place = 4.7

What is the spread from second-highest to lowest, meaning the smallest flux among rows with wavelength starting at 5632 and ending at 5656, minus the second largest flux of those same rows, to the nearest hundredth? -0.38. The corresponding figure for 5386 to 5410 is -0.13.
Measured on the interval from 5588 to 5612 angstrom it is -0.37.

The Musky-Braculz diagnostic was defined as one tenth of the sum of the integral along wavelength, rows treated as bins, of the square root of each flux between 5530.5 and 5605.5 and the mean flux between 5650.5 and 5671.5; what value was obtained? 17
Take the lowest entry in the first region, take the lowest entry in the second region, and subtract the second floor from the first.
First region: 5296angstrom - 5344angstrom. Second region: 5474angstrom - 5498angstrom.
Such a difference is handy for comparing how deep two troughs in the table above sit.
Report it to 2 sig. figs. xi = -0.23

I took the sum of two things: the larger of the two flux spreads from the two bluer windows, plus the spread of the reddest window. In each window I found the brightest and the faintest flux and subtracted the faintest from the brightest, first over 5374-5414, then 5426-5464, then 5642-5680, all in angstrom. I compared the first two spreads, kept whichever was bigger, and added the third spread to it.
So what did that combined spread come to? 1.4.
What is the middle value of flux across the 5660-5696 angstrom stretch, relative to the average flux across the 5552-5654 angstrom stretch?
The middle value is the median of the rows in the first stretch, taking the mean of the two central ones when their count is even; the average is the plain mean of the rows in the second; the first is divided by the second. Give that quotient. 0.98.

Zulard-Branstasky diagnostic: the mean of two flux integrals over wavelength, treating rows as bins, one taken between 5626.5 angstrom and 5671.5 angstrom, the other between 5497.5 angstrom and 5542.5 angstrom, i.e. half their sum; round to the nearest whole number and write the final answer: 224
